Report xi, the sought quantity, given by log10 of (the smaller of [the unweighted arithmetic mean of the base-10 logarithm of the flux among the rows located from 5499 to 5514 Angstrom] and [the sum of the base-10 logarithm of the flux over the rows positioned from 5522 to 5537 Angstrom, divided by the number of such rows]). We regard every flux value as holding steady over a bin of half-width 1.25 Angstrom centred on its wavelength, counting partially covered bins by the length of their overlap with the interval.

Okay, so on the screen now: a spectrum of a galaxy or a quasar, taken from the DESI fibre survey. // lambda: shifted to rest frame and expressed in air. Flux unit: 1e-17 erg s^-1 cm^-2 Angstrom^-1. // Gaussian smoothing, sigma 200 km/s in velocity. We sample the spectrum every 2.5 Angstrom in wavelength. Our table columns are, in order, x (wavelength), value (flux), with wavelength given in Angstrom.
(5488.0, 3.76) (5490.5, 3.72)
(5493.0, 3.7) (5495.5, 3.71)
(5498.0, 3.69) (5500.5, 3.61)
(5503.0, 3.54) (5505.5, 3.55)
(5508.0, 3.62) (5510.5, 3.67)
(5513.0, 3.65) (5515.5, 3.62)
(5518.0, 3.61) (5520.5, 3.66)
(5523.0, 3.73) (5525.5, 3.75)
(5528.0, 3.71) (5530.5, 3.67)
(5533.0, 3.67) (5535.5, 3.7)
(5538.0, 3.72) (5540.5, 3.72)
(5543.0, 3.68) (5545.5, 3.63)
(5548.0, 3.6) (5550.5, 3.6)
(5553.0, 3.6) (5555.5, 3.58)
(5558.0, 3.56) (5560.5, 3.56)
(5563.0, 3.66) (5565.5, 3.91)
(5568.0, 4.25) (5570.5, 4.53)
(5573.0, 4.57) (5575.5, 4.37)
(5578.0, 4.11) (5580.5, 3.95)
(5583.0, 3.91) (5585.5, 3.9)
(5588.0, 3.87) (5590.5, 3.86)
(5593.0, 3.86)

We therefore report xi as -0.2541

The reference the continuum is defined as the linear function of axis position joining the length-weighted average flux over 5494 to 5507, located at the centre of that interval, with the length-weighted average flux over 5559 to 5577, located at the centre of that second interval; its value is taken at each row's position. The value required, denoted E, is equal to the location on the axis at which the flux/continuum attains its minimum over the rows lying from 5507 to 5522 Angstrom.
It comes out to 5518.0 Angstrom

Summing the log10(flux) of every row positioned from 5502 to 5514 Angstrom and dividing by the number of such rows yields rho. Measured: 0.557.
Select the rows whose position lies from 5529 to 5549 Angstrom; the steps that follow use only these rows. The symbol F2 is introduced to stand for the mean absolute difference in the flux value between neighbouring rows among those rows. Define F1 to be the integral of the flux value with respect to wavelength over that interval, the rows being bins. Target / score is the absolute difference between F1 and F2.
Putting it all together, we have 73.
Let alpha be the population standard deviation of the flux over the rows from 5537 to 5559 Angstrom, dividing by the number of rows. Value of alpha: 0.06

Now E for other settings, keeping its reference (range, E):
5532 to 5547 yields 5545.5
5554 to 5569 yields 5560.5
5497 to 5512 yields 5505.5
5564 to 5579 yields 5565.5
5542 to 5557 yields 5555.5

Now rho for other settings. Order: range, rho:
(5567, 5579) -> 0.640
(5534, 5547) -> 0.567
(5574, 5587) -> 0.607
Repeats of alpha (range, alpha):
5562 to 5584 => 0.29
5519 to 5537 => 0.03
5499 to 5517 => 0.04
